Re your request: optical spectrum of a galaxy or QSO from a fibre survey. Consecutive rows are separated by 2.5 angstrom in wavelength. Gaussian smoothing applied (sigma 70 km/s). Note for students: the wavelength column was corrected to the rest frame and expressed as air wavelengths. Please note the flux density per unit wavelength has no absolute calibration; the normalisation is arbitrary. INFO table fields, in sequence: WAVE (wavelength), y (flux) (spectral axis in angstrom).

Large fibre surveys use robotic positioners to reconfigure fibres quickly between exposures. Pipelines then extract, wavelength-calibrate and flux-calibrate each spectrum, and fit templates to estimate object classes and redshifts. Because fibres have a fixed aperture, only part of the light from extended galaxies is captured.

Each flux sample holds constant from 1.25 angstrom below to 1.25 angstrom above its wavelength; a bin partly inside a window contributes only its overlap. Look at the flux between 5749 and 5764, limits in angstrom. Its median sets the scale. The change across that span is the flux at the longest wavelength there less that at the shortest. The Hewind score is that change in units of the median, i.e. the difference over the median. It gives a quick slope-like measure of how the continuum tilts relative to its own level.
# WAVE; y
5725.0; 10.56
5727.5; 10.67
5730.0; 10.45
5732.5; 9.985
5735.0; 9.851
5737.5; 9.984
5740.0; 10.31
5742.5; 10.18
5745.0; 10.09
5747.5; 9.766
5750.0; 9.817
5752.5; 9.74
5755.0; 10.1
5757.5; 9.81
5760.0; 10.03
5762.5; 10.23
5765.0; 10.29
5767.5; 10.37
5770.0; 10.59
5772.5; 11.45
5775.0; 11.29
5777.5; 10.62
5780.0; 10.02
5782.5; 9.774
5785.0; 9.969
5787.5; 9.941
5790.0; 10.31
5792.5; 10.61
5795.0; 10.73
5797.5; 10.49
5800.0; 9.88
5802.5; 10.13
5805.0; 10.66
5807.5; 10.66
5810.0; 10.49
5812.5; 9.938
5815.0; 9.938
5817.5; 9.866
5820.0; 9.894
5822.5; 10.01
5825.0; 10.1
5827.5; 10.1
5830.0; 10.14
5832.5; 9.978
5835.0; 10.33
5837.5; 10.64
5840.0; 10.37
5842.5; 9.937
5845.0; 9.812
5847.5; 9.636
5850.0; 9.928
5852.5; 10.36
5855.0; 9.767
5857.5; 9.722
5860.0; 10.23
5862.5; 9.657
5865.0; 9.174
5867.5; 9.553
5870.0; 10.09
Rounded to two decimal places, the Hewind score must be 0.04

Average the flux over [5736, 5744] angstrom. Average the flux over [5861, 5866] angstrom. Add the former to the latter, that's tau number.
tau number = 19.6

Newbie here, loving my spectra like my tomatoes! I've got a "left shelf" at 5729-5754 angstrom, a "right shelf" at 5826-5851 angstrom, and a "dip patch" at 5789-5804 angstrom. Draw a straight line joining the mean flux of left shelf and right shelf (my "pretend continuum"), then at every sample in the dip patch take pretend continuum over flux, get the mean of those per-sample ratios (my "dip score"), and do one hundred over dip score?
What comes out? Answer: 103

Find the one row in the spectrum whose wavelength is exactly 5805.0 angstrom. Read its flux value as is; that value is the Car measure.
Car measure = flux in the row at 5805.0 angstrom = 10.66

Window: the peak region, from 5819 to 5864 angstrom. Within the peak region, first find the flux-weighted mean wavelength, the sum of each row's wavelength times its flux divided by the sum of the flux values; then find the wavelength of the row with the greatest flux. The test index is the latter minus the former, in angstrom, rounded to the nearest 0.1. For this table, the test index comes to -3.7 angstrom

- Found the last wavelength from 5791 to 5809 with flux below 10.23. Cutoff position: 5802.5 angstrom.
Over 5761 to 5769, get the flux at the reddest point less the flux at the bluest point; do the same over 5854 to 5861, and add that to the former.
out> 0.6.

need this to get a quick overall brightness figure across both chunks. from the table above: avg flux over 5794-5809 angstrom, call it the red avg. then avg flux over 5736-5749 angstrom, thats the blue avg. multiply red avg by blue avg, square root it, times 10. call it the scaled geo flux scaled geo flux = 102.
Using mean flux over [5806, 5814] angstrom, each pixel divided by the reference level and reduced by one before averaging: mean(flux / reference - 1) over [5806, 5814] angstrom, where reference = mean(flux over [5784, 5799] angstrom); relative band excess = 0.002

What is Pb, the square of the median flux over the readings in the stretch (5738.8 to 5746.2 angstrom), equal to 104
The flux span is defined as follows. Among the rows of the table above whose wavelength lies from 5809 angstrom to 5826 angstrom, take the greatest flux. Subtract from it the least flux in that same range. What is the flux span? 0.62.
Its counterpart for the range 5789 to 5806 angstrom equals 0.85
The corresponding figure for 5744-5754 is 0.35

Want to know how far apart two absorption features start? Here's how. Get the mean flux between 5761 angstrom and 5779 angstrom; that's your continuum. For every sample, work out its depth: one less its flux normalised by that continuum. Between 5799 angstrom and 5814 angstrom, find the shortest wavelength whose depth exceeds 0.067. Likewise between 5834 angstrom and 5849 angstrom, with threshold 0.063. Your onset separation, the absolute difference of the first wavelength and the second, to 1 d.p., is 42.5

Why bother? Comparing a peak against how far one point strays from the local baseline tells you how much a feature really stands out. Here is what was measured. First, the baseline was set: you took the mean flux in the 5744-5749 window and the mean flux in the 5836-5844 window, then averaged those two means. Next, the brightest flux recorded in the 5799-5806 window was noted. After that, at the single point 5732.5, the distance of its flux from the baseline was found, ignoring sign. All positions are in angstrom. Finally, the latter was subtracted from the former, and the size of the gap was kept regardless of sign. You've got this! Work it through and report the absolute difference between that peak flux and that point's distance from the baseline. 10.5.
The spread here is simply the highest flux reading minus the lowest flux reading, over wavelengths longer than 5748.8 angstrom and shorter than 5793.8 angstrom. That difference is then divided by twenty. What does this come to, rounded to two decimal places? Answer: 0.09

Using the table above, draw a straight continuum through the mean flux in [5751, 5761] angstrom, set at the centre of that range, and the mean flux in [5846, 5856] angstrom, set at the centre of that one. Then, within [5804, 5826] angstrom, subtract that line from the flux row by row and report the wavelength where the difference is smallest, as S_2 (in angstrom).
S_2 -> 5817.5 angstrom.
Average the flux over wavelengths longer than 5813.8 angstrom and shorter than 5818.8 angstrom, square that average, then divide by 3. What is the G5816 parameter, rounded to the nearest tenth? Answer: 32.7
